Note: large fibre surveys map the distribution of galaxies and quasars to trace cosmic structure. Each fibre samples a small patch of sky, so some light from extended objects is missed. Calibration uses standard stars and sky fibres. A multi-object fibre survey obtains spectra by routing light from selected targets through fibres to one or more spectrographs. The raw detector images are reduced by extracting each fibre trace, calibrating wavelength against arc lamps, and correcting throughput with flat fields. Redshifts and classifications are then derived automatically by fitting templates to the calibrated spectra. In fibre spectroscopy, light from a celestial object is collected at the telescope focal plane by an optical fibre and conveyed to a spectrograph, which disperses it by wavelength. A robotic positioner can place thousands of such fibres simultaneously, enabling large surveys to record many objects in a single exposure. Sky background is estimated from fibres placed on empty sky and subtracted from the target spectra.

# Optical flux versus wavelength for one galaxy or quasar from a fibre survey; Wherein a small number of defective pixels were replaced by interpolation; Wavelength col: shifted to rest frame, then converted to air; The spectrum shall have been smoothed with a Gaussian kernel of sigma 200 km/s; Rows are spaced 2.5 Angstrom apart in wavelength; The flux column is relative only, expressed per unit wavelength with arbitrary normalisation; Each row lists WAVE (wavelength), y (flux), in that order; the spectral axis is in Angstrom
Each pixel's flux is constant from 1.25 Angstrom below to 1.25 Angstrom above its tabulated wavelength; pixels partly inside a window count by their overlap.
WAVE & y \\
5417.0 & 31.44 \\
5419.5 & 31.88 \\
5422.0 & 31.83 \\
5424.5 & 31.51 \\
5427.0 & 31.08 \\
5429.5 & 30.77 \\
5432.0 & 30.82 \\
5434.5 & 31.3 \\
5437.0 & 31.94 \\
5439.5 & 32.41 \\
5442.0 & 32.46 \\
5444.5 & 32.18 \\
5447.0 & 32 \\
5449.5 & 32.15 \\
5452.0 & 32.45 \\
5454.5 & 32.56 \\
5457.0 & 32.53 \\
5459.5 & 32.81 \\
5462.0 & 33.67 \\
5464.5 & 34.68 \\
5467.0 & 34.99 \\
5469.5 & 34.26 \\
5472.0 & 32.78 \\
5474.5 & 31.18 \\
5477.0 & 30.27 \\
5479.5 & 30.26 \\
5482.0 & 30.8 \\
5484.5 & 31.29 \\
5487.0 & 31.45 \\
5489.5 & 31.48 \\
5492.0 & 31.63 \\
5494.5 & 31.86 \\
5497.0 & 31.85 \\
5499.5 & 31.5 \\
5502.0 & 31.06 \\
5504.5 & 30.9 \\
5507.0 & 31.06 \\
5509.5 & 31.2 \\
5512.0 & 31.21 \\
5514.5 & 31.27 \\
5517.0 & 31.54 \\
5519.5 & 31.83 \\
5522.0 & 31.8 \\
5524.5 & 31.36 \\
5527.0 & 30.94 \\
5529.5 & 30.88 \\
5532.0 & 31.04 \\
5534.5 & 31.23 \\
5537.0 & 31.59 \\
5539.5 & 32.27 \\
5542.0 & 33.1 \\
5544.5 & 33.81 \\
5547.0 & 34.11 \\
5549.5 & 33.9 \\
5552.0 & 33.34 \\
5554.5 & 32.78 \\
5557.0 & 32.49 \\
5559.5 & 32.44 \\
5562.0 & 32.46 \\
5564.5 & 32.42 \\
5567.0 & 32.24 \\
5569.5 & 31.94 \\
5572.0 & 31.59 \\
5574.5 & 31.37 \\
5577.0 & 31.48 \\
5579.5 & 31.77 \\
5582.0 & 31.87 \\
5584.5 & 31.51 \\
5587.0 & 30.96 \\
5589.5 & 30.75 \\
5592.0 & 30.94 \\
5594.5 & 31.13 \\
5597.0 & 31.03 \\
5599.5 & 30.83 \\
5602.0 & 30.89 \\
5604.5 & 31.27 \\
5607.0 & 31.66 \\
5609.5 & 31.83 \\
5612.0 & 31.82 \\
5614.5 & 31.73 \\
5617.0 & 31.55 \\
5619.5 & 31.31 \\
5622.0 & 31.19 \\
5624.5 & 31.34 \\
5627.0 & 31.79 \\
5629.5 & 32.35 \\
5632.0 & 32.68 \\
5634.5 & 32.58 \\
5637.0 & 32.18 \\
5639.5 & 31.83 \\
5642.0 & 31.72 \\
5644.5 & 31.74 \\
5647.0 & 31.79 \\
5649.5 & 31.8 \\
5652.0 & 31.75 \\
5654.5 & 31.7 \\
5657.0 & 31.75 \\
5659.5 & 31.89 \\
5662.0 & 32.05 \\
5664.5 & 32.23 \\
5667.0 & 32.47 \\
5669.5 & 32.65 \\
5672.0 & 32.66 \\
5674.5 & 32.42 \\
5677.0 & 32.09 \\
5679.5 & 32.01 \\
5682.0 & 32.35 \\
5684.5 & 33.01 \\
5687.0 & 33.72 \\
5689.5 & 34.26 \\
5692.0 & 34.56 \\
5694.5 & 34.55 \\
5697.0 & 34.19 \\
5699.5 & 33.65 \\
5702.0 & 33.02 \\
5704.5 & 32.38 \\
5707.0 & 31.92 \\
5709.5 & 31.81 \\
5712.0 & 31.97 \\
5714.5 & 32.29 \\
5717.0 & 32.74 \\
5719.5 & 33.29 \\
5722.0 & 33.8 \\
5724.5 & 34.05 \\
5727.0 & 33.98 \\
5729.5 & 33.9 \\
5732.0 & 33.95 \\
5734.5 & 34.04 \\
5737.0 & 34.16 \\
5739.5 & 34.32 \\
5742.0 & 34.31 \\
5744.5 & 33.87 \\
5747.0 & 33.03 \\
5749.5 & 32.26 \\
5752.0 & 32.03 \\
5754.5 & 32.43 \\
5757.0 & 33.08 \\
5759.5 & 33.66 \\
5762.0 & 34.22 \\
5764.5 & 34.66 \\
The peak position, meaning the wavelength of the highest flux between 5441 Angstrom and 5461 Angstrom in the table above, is 5459.5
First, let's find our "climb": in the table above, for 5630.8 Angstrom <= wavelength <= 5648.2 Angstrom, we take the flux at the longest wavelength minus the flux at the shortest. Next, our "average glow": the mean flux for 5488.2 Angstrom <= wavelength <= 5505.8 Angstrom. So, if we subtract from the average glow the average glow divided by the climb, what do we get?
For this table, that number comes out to 67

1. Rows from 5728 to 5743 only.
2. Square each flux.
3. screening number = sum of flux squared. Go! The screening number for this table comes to 6982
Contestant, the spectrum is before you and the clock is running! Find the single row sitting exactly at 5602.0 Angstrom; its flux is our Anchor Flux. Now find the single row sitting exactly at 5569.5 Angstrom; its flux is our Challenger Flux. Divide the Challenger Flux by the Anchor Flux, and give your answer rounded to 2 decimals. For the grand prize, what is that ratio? 1.03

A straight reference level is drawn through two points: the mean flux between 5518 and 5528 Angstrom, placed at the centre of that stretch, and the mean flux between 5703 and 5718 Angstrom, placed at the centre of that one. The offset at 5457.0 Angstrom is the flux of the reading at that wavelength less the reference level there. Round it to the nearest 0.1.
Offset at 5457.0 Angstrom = 1.3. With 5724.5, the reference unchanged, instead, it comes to 1.8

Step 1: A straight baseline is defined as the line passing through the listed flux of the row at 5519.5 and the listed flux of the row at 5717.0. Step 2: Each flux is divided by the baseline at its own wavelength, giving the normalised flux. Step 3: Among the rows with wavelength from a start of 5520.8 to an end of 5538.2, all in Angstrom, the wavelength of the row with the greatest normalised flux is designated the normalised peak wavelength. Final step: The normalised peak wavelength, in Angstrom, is 5522.0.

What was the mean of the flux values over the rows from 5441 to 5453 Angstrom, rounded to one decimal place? 32.2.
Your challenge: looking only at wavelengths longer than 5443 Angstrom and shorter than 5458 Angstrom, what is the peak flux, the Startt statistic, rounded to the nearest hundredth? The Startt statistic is 32.56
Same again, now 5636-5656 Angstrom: 32.18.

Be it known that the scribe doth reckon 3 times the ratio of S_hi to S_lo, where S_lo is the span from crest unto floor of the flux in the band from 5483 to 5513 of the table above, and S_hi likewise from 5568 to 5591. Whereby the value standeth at 3.7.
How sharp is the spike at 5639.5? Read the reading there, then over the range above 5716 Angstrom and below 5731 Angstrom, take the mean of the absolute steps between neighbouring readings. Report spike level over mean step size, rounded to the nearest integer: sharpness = 109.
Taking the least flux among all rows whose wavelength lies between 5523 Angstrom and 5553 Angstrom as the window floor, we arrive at 30.88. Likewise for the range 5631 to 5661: 31.7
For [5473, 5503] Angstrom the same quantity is 30.26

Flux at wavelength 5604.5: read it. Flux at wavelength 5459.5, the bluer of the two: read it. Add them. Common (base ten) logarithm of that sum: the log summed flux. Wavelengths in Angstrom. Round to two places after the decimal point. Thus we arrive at 1.81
